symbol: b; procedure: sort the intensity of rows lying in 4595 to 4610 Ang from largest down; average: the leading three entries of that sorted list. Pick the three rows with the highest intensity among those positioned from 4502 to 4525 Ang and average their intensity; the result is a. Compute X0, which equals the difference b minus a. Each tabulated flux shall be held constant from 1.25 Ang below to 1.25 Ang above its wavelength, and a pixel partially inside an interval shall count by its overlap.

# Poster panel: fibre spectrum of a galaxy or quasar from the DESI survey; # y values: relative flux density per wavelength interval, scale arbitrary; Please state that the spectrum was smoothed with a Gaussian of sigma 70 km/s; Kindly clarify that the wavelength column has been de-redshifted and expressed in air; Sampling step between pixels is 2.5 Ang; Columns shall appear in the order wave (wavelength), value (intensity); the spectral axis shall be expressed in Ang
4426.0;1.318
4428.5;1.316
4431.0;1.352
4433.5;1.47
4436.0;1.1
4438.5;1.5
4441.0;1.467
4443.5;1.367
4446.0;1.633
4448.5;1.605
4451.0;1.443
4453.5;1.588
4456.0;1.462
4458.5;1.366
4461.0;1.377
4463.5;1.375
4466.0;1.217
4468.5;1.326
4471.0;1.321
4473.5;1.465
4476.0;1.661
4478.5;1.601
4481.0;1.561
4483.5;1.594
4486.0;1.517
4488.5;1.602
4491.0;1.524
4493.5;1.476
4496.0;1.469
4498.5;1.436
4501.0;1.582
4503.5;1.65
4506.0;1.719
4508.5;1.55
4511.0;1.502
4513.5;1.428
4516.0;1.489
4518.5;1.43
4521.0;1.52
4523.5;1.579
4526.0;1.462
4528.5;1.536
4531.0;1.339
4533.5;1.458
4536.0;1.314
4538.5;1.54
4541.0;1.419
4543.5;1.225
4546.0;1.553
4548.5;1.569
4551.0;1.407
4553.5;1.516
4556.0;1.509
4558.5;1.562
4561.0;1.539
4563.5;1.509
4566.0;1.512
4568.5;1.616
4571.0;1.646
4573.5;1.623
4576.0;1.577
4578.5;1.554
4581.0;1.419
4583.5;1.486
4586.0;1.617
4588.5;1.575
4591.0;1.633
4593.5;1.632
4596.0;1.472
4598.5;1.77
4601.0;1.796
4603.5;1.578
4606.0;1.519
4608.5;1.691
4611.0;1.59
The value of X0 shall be 0.103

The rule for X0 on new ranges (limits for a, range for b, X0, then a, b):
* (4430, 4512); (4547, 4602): 0.061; 1.68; 1.74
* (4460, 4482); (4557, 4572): 0.000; 1.61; 1.61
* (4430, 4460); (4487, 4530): 0.048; 1.61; 1.66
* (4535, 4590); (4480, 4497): -0.043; 1.63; 1.59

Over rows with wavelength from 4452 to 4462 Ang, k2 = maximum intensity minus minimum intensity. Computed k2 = 0.22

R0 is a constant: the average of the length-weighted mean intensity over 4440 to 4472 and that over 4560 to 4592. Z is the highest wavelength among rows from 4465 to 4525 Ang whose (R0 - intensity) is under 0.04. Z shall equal 4523.5 Ang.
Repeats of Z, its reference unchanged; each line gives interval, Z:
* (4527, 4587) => 4586.0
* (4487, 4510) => 4508.5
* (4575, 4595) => 4593.5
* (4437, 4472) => 4456.0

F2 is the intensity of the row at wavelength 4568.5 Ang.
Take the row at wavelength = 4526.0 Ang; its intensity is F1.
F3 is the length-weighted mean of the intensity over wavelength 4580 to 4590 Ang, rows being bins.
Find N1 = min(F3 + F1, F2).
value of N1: 1.62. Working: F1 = 1.462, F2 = 1.616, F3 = 1.53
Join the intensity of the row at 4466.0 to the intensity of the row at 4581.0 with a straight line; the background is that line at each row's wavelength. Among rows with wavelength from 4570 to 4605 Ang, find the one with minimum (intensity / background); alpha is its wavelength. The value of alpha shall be 4581.0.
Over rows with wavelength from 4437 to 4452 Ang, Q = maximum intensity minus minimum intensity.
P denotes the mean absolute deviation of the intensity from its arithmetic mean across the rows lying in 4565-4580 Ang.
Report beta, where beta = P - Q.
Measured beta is -0.23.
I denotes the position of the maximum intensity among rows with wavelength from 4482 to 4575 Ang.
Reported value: 4506.0 Ang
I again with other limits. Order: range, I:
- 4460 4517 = 4506.0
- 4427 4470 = 4446.0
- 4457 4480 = 4476.0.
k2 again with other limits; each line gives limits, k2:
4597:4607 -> 0.28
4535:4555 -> 0.34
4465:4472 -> 0.11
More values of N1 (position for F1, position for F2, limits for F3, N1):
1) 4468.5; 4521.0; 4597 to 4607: 1.52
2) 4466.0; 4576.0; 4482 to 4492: 1.58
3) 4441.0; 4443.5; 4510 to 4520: 1.37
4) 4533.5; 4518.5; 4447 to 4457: 1.43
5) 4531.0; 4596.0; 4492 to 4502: 1.47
